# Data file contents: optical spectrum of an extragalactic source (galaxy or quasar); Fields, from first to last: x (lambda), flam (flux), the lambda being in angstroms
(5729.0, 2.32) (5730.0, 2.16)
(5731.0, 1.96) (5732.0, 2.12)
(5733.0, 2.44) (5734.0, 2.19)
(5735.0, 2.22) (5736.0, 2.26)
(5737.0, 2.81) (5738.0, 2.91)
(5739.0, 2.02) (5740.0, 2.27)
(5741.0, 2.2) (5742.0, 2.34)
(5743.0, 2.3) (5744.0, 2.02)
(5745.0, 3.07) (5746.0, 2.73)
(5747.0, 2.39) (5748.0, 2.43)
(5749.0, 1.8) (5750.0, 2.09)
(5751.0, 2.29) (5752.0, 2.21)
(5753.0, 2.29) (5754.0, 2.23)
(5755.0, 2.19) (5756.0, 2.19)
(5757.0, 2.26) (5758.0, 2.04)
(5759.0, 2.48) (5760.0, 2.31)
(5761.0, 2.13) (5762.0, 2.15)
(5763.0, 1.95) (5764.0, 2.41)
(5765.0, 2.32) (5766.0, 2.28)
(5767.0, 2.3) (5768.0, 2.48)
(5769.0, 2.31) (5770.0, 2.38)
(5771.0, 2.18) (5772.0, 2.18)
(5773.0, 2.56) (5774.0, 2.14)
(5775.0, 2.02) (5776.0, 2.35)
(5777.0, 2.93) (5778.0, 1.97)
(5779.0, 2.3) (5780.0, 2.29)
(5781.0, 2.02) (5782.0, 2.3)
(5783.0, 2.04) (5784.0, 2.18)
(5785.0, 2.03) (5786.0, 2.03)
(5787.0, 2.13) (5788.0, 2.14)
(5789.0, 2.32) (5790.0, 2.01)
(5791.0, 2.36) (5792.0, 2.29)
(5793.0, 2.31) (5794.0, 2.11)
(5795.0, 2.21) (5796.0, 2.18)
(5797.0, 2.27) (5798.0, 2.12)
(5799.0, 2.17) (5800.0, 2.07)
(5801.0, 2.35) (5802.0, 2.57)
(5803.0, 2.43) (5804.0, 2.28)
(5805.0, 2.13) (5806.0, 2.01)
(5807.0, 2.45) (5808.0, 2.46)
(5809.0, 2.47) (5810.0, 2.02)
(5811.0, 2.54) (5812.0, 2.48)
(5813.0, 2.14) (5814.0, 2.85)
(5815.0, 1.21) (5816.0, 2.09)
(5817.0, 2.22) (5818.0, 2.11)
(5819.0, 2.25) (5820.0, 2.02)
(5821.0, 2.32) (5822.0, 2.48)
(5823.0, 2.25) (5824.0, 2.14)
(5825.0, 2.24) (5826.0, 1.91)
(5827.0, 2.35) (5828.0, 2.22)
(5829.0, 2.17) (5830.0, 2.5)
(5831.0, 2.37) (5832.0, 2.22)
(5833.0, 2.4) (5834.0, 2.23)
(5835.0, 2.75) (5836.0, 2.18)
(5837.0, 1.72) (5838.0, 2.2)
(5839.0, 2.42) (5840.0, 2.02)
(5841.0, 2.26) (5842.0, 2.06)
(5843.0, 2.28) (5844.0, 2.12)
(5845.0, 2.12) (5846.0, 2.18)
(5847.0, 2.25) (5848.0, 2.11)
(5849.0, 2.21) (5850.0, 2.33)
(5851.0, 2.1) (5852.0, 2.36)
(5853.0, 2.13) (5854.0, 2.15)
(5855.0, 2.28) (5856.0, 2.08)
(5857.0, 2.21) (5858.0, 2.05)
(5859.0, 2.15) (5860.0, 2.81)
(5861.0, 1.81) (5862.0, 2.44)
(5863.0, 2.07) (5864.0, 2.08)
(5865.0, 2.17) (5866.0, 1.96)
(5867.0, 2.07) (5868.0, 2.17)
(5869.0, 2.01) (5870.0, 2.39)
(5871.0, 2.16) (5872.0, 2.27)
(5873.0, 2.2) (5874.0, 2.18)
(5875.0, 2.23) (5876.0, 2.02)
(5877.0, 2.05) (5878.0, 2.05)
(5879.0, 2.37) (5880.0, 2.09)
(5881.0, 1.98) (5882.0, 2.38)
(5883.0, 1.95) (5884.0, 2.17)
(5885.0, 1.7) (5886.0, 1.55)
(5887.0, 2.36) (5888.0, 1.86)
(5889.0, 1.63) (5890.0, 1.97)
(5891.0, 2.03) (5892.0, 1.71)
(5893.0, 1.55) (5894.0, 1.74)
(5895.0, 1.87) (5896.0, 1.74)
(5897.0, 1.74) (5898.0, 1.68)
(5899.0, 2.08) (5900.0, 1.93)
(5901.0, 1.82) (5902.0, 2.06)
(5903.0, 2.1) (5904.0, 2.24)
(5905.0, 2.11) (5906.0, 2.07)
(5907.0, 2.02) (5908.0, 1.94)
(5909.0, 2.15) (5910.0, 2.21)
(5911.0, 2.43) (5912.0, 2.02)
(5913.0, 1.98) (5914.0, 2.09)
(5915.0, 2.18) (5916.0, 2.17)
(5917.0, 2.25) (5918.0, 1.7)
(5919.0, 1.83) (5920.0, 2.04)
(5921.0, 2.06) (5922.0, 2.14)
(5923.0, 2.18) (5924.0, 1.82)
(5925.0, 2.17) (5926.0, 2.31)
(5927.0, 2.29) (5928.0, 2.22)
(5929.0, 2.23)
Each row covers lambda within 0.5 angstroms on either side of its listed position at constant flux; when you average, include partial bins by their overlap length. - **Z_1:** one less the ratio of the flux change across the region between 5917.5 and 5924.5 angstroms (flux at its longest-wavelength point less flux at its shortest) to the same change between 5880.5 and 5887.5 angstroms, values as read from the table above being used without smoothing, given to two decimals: 0.68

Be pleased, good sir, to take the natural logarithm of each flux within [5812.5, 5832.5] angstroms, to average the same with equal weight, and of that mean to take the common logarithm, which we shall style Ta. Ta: -0.11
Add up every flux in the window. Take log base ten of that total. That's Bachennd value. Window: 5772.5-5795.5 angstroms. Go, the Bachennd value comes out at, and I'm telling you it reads 1.71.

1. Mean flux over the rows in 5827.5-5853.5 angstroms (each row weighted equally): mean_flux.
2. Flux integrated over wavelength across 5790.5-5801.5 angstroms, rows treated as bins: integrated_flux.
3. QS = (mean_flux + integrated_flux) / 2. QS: 13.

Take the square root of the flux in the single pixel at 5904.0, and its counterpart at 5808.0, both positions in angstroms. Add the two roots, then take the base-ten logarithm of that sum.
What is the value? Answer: 0.486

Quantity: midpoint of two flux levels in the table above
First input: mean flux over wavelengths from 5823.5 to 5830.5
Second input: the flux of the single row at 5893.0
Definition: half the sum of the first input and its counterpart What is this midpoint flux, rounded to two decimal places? 1.88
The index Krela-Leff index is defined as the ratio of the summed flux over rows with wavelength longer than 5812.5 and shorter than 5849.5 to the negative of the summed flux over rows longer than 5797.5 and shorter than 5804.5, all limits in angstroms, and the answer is -5.1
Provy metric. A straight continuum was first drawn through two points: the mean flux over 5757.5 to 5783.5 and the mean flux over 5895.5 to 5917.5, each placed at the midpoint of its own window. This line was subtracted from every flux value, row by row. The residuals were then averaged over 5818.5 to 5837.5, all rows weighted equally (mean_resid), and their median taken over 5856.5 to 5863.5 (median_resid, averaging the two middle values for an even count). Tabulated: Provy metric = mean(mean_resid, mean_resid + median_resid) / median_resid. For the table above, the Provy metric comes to 3.22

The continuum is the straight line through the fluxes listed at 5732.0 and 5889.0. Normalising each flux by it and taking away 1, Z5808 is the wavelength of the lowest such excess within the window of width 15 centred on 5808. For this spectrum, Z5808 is 5815.0 angstroms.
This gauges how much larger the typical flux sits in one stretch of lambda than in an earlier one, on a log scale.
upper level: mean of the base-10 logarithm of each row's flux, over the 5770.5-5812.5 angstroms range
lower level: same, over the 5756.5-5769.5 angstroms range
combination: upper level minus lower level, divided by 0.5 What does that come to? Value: -0.007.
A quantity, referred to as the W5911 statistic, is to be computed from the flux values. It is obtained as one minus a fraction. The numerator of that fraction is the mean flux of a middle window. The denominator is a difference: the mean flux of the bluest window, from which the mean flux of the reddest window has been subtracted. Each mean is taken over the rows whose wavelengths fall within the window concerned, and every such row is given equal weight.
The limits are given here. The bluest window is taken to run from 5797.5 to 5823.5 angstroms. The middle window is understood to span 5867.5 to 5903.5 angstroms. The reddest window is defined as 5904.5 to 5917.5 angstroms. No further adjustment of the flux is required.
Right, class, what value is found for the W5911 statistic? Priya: -15.0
